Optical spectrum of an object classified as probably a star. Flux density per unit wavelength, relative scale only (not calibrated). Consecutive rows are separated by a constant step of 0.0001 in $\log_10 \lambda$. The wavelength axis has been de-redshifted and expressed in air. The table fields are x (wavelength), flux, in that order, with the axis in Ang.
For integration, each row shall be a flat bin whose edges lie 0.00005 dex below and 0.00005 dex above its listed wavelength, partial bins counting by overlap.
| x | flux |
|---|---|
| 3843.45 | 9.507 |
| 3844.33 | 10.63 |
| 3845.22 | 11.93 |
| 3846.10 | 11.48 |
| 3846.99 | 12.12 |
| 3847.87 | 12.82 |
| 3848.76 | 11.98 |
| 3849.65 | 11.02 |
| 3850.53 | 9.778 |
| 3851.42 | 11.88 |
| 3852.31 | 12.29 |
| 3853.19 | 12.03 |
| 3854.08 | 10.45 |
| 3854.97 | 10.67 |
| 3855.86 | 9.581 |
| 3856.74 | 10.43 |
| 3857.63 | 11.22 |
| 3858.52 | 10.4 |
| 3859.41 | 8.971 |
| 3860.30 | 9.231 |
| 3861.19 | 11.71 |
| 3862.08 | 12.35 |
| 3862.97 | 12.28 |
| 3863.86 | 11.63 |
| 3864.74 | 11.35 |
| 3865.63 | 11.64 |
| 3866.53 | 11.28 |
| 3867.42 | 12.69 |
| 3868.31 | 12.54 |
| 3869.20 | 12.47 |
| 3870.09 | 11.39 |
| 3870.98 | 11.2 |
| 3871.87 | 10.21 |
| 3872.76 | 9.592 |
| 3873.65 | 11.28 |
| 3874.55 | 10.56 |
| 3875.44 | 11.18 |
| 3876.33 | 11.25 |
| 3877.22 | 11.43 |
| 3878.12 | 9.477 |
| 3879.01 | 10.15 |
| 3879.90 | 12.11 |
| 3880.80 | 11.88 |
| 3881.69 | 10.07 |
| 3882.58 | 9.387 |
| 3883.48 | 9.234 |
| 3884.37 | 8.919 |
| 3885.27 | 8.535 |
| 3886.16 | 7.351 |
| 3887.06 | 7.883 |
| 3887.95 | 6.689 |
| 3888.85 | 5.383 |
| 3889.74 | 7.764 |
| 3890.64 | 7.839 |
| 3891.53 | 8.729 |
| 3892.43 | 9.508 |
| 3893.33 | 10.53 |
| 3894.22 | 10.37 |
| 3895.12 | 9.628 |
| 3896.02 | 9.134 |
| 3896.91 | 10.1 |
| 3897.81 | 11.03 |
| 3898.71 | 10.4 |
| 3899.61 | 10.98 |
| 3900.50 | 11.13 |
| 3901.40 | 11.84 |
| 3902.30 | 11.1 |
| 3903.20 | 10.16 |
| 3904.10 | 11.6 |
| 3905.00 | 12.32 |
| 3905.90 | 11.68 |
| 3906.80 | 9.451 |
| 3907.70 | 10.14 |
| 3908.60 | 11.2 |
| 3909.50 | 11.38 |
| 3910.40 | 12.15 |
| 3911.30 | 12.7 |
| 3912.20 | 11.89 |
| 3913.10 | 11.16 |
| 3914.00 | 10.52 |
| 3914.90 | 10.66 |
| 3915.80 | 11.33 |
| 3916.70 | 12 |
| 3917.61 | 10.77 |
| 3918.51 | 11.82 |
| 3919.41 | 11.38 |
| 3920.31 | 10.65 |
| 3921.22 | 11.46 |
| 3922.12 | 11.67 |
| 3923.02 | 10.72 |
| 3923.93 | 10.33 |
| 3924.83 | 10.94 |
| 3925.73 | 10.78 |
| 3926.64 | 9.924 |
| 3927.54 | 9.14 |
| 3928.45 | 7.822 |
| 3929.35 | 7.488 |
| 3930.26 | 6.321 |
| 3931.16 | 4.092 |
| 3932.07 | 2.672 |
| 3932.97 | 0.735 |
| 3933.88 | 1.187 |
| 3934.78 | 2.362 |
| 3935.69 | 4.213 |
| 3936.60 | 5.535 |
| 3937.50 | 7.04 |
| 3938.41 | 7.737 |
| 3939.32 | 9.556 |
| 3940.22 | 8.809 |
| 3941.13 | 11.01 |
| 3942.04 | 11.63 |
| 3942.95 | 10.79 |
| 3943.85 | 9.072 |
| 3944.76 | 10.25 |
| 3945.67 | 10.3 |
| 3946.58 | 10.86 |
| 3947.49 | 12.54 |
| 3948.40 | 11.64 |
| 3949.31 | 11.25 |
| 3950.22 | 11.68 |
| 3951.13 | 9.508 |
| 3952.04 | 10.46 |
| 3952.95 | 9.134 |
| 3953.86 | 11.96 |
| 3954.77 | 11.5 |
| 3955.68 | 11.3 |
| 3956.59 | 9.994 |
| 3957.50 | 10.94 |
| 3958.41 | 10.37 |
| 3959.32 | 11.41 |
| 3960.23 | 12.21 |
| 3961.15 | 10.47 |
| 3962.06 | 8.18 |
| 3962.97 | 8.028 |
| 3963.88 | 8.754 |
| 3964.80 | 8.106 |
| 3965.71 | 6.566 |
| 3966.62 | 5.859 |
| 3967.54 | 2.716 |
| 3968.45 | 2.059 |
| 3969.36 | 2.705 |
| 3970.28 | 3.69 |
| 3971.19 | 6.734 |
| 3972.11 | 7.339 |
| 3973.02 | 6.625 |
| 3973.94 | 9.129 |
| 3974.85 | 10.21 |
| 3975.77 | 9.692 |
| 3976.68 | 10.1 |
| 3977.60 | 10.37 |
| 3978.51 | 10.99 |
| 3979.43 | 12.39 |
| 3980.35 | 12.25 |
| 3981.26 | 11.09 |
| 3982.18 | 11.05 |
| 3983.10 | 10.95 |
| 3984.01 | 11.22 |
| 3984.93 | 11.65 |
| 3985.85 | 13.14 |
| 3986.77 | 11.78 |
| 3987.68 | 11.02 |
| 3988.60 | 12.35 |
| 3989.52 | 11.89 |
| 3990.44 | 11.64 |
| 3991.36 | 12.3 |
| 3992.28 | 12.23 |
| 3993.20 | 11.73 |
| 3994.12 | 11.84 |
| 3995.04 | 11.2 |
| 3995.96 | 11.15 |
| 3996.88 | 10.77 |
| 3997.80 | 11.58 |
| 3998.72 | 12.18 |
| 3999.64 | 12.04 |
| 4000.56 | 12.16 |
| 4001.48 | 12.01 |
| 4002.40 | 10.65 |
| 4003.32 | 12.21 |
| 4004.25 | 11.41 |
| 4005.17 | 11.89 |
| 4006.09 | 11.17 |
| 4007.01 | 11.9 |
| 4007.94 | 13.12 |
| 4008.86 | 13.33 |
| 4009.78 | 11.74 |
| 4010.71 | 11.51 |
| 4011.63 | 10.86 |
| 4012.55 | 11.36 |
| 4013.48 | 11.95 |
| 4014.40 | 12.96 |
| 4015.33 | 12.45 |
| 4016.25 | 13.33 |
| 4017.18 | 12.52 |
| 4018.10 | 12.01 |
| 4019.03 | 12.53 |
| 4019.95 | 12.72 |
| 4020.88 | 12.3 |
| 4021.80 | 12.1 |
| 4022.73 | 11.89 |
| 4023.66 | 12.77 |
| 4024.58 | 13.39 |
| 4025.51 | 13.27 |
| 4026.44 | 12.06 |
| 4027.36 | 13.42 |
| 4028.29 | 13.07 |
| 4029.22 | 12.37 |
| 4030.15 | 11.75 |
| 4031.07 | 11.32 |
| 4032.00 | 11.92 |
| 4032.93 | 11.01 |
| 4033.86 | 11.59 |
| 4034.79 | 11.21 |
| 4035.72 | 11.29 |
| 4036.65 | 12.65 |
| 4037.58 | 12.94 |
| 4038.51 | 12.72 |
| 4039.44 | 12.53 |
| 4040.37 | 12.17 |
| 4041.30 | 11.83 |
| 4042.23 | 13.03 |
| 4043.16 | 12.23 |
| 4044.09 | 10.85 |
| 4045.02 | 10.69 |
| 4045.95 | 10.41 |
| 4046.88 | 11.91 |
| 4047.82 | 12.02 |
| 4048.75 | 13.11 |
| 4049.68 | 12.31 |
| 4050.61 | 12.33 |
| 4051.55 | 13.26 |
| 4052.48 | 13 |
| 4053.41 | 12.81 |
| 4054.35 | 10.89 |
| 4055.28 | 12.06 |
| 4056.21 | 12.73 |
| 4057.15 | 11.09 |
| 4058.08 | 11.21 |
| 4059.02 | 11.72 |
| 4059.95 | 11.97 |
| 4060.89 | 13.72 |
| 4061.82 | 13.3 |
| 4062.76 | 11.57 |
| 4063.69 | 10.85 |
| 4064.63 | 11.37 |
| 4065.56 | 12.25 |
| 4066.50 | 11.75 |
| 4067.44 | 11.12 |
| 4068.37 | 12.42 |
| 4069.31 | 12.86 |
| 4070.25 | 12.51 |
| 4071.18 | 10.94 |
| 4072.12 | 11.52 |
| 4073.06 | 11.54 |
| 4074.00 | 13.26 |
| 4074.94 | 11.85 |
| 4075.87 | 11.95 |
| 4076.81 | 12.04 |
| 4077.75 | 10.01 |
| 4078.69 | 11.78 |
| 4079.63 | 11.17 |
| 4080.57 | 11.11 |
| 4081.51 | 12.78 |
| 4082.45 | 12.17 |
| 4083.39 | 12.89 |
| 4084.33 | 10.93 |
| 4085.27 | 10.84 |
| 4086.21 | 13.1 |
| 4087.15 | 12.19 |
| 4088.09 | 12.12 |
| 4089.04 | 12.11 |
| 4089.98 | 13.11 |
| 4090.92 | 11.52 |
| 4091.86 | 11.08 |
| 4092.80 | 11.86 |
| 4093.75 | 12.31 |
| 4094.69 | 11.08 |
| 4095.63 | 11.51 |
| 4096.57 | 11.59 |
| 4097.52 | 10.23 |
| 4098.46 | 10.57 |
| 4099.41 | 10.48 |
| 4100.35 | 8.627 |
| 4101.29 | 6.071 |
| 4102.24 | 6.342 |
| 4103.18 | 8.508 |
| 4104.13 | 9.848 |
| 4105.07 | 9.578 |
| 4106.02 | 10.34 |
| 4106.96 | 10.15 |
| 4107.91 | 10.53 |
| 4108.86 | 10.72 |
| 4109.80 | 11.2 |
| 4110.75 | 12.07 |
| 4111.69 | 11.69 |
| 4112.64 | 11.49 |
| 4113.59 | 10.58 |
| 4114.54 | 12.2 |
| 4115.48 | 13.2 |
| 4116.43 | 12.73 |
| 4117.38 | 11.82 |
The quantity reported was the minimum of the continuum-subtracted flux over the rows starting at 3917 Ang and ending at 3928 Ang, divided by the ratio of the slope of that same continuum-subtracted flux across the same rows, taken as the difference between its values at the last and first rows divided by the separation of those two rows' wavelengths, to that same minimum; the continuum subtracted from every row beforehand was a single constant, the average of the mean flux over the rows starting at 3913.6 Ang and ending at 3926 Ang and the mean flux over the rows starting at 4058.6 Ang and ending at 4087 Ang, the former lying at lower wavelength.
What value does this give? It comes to -34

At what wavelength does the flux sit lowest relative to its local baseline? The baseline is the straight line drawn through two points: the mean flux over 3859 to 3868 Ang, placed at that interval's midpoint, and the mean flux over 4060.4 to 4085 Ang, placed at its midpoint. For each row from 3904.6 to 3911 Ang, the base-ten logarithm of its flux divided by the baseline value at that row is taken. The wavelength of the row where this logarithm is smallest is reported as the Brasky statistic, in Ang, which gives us 3906.80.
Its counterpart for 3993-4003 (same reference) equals 4002.40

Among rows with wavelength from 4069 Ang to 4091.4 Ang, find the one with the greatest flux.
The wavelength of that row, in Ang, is 4074.00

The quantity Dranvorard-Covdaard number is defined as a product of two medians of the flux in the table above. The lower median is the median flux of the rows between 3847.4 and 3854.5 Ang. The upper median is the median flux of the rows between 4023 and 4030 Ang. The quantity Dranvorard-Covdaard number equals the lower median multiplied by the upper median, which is 156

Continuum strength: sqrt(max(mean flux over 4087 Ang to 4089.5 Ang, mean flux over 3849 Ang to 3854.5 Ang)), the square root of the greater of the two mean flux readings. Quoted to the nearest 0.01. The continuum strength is 3.48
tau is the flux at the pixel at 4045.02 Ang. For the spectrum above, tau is 10.69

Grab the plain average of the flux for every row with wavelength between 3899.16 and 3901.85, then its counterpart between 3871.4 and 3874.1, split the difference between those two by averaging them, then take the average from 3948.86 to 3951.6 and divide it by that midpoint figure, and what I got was 1.00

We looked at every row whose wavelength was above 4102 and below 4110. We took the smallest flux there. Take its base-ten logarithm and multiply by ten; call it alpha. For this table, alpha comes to 8.0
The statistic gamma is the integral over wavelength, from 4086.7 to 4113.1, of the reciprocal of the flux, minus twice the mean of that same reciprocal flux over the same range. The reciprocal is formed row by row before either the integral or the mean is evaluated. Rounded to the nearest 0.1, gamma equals 2.4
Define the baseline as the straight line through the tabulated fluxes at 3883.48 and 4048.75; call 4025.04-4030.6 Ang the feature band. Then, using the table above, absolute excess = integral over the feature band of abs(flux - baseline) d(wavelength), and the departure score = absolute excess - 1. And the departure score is 2.4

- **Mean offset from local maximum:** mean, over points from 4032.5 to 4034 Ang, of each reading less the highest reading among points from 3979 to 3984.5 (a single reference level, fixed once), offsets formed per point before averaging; -1.1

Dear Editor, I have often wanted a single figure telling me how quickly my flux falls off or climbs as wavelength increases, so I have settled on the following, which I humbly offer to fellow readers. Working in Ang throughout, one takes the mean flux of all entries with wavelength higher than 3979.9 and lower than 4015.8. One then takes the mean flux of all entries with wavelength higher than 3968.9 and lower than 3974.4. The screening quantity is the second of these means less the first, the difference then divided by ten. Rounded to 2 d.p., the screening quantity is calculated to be -0.58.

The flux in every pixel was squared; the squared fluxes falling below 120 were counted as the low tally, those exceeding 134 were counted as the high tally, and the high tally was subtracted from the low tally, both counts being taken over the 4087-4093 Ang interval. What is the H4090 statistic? -5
